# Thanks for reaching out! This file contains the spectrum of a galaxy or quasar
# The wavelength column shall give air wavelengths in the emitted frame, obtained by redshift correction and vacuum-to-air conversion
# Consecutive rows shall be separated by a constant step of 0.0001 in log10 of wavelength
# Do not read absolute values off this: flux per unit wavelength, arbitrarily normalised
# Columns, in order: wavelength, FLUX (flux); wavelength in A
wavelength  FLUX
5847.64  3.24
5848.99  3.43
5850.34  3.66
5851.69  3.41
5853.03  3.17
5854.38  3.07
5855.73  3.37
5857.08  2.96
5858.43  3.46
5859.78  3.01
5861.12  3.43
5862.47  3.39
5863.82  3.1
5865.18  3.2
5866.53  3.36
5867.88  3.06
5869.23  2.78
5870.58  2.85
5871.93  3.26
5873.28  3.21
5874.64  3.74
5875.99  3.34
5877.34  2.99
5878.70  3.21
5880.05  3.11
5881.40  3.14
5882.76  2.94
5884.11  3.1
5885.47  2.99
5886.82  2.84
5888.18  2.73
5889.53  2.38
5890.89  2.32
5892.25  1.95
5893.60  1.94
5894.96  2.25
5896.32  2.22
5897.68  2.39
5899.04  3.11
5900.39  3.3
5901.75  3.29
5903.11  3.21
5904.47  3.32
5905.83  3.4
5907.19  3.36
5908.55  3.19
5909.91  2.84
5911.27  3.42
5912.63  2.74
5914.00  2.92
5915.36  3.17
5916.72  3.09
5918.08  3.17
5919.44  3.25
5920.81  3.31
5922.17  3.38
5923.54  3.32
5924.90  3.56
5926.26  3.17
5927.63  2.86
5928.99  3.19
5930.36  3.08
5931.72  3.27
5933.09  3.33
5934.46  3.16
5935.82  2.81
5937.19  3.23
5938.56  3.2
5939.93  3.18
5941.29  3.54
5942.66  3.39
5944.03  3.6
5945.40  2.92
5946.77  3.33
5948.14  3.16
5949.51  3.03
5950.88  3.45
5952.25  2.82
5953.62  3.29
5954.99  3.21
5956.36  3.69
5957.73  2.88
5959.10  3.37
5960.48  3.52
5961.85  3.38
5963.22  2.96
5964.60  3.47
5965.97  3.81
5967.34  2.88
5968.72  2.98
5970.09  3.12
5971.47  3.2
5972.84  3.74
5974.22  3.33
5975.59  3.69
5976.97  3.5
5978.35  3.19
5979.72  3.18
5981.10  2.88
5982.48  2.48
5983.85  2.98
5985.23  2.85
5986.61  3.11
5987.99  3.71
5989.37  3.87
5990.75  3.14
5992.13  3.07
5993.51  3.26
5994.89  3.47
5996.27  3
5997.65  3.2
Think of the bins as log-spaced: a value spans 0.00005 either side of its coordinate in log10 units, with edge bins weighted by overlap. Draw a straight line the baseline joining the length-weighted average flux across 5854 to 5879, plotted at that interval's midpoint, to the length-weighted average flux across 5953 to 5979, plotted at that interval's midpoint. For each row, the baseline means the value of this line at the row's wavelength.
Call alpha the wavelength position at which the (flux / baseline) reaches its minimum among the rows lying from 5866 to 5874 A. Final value 5869.23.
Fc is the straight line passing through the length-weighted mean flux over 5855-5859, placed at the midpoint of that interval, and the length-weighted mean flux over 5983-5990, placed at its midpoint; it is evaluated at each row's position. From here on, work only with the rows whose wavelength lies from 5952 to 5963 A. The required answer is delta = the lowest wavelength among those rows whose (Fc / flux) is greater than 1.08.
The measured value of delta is 5952.25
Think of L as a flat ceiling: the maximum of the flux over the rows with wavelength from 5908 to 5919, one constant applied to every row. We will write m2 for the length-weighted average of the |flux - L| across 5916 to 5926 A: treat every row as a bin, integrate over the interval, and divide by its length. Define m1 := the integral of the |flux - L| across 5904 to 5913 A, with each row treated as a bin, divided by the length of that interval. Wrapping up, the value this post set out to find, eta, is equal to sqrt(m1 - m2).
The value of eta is 0.24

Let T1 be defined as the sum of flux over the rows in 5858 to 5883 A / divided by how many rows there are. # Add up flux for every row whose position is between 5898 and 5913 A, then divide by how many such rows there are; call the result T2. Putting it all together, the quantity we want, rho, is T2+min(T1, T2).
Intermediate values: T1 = 3.19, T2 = 3.20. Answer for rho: 6.4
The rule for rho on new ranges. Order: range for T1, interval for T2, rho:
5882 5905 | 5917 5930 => 6.0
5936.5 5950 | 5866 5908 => 5.9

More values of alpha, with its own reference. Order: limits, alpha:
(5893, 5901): 5893.60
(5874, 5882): 5877.34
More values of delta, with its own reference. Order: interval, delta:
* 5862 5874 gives 5869.23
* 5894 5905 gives 5894.96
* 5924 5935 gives 5927.63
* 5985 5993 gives 5985.23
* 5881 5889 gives 5882.76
